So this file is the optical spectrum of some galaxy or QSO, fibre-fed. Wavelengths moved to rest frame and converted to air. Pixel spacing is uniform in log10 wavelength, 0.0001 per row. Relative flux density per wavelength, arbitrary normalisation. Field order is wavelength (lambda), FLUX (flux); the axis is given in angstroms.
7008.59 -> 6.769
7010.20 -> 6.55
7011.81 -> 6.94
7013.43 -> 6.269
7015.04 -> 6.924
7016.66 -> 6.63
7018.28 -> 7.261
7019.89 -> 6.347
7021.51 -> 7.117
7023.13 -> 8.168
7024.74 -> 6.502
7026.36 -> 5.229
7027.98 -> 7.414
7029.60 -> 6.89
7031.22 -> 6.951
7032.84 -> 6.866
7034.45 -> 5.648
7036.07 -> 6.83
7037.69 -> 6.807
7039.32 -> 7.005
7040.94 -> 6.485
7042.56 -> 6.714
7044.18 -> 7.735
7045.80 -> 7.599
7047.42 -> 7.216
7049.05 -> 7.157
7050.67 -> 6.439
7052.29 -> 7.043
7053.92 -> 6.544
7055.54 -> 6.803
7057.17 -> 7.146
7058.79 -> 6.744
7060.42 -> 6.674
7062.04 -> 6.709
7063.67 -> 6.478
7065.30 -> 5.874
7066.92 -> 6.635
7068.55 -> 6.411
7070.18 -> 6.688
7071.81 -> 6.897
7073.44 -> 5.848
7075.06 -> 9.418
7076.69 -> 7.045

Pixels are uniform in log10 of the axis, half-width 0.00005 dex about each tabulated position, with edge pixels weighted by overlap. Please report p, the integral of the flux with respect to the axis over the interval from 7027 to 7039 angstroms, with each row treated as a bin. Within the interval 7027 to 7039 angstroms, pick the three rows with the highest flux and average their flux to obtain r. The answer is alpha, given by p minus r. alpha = 74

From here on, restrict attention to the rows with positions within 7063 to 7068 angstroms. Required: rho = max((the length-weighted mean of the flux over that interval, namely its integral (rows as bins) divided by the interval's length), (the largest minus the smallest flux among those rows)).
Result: 6.33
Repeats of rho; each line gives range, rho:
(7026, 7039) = 6.64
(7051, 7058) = 6.85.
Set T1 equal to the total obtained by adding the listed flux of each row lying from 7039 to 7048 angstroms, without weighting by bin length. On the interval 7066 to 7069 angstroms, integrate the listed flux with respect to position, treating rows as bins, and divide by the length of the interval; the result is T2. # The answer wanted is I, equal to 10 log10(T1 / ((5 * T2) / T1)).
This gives 17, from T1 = 43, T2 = 6.5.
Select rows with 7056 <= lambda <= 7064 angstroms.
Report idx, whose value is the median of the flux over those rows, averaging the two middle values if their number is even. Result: 6.71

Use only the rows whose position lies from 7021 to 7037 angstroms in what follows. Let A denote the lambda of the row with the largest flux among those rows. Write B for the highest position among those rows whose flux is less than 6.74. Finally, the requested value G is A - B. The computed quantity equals -11.3 angstroms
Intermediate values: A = 7023.13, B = 7034.45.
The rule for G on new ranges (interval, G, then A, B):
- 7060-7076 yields 1.6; 7075.06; 7073.44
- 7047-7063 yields -14.6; 7047.42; 7062.04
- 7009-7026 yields -1.6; 7023.13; 7024.74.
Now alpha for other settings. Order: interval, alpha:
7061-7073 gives 71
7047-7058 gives 69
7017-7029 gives 75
